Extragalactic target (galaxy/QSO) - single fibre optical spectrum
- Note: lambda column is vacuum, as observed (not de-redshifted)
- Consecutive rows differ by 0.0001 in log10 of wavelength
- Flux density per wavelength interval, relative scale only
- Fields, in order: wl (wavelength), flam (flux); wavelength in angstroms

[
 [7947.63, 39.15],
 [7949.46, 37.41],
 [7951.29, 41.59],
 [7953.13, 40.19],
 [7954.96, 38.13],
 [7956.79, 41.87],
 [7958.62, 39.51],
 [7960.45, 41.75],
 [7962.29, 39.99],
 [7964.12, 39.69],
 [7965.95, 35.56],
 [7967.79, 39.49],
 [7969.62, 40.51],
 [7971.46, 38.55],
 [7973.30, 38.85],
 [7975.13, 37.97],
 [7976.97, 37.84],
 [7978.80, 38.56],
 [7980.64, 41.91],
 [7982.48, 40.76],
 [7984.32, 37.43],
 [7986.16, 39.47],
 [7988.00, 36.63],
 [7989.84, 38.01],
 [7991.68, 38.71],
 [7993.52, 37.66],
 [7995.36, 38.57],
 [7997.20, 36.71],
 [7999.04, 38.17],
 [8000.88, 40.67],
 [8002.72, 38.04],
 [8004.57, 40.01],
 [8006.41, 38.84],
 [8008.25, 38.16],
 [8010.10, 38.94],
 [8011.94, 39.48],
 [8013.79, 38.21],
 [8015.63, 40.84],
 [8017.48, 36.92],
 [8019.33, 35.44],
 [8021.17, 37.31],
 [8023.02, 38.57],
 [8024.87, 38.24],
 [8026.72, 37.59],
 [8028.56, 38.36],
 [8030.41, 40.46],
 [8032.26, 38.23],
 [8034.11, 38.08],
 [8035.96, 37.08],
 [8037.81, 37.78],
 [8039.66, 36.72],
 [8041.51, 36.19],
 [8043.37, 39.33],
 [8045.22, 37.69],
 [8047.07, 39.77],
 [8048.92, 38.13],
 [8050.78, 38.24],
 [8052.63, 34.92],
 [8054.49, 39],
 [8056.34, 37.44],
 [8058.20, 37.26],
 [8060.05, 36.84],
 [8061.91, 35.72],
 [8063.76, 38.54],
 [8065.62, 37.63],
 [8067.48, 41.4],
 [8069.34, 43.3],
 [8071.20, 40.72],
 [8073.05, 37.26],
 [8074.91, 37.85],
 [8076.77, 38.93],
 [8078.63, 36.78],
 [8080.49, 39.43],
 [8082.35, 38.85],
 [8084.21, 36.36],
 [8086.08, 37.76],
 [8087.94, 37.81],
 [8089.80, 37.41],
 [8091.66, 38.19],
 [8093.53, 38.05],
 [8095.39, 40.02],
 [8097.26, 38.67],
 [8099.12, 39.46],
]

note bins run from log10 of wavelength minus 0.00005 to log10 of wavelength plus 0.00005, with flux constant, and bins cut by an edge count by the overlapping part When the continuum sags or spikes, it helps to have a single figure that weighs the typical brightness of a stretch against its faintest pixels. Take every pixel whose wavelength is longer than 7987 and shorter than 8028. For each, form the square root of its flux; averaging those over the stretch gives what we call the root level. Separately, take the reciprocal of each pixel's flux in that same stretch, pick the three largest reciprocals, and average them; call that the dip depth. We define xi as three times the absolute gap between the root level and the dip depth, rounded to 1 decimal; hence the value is 18.5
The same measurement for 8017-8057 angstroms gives 18.4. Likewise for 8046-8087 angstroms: 18.5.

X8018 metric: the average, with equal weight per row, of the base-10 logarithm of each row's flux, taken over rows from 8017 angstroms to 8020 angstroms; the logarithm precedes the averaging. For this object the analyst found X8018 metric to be 1.56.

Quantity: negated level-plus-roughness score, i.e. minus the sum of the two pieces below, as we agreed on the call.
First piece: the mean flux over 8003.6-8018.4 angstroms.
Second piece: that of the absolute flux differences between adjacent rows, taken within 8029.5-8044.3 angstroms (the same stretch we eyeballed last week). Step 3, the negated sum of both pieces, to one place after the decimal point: -40.2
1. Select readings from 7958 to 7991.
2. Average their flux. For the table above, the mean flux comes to 39.0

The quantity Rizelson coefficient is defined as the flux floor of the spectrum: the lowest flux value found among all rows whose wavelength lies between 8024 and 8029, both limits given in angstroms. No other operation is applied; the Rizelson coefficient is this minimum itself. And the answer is 37.59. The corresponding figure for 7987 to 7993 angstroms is 36.63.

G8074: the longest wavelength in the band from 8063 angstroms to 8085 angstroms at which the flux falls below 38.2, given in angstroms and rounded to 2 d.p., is 8084.21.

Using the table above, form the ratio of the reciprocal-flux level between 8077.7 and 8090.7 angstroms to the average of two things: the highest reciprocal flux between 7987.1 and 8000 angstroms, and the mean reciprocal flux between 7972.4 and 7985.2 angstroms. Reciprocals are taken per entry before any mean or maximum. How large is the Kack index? 1.00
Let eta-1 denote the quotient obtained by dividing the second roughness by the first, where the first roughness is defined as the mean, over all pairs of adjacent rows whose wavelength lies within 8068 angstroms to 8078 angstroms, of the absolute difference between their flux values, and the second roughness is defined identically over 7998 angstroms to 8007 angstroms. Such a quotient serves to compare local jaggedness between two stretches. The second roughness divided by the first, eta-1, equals 1.07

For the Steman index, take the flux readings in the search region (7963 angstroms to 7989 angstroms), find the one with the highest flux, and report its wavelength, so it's 7980.64 angstroms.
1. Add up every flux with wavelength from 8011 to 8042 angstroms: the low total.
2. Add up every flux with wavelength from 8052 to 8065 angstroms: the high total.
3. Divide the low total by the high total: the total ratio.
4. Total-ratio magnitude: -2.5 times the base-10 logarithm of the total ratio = -1.0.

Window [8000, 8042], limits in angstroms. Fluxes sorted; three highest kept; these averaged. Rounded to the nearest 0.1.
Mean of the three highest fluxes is 40.7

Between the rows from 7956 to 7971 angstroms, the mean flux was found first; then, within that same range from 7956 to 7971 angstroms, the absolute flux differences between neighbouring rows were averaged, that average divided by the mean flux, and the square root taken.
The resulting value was 0.238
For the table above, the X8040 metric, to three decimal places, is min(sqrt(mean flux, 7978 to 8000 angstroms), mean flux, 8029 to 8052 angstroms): 6.209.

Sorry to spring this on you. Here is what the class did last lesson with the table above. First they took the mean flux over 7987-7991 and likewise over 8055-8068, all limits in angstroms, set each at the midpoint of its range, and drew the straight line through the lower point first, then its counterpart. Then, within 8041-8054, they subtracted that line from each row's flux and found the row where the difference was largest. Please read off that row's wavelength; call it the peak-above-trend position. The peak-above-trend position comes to 8047.07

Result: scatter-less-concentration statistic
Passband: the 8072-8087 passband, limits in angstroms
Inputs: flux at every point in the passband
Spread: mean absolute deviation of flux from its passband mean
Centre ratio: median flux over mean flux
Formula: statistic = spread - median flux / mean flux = -0.1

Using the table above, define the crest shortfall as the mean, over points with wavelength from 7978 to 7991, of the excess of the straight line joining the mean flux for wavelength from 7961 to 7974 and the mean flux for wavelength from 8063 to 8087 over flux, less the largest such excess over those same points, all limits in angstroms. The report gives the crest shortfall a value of -2.3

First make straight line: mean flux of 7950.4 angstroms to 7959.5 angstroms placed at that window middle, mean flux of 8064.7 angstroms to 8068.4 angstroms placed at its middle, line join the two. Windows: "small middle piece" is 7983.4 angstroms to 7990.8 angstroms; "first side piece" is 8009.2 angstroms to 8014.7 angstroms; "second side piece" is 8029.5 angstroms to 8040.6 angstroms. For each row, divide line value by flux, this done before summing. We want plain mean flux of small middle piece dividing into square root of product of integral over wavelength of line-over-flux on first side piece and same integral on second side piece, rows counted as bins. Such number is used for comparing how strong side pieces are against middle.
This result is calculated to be 0.21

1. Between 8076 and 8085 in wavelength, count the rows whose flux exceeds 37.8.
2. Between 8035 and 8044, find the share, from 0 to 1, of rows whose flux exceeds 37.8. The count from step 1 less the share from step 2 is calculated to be 2.8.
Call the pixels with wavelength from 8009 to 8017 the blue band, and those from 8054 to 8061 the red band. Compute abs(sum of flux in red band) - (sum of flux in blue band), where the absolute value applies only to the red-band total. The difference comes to -6.9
